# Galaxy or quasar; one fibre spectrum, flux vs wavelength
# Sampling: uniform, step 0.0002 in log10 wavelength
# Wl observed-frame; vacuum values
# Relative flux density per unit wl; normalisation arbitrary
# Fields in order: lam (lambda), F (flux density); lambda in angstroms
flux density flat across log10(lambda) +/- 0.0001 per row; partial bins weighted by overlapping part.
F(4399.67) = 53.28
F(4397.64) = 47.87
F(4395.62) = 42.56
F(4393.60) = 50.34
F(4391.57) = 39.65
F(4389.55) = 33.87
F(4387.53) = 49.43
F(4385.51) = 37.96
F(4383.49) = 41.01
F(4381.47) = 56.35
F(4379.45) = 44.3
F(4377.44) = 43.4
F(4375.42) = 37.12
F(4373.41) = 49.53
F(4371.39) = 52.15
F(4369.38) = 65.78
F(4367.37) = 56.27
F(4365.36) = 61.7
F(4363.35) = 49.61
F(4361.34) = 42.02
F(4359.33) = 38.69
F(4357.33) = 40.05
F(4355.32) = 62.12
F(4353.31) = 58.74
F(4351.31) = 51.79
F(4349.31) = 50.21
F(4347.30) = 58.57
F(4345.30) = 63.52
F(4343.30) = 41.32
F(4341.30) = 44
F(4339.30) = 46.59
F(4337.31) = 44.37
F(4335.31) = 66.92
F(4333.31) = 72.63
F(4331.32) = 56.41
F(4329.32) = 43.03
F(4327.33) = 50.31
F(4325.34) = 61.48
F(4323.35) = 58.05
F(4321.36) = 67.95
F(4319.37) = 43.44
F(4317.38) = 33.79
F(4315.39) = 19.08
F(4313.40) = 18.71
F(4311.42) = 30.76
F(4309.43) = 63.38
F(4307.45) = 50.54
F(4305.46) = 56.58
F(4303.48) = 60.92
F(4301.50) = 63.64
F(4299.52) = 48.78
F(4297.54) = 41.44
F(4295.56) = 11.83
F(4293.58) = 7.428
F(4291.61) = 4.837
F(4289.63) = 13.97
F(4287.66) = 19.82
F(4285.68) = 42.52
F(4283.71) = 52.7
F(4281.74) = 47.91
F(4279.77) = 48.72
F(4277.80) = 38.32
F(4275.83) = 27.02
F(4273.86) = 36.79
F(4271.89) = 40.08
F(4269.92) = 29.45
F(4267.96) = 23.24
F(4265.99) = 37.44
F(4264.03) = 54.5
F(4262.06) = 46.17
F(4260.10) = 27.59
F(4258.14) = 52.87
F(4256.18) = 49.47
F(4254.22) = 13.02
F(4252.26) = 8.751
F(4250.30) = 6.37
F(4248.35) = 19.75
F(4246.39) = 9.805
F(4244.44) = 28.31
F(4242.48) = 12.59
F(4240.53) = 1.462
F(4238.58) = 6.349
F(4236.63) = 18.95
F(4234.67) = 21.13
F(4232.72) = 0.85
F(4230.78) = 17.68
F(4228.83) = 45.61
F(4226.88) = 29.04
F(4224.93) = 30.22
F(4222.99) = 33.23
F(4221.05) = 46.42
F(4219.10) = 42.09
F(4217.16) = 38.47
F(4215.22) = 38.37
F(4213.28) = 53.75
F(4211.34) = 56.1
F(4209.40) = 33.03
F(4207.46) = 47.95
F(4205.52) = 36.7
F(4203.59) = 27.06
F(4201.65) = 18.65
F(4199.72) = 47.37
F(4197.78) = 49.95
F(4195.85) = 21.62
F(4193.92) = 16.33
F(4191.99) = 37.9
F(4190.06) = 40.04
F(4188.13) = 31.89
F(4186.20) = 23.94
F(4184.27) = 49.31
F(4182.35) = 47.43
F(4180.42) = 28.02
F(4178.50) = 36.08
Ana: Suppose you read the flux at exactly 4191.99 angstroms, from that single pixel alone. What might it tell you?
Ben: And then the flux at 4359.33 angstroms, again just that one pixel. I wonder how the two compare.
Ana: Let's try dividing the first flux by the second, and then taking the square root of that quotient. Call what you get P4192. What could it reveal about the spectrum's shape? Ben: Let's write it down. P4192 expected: 0.99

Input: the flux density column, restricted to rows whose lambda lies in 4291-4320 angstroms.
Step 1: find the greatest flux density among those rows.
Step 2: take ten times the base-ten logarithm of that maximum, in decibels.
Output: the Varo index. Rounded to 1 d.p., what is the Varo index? 18.0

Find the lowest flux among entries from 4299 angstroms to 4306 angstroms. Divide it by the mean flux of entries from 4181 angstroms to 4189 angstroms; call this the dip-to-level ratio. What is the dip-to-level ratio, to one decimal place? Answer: 1.3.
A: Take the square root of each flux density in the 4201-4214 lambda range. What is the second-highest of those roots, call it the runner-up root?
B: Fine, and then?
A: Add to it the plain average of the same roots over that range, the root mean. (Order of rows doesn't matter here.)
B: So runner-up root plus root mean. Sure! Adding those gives 13.5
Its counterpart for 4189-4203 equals 12.5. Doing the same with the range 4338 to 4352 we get 14.8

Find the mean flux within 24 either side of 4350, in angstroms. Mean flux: 53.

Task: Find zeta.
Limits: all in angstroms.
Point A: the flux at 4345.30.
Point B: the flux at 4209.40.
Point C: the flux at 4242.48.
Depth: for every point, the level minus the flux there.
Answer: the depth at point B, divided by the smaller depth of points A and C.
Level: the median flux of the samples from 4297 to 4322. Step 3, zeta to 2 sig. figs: -1.1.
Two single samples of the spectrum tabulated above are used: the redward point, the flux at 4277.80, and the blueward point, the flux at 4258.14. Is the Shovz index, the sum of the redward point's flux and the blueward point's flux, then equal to 91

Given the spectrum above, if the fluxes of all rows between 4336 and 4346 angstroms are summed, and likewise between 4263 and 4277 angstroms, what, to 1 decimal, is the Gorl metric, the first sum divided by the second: 1.0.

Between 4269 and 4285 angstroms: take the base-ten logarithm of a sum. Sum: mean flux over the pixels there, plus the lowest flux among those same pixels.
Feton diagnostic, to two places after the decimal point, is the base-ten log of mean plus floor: 1.83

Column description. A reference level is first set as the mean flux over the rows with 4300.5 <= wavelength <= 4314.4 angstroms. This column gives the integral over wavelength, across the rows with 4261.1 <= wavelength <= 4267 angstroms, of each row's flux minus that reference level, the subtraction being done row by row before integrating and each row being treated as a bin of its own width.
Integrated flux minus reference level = -19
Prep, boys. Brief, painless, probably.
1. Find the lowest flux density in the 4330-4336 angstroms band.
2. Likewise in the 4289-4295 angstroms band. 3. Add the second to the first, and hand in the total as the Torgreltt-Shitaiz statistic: 61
